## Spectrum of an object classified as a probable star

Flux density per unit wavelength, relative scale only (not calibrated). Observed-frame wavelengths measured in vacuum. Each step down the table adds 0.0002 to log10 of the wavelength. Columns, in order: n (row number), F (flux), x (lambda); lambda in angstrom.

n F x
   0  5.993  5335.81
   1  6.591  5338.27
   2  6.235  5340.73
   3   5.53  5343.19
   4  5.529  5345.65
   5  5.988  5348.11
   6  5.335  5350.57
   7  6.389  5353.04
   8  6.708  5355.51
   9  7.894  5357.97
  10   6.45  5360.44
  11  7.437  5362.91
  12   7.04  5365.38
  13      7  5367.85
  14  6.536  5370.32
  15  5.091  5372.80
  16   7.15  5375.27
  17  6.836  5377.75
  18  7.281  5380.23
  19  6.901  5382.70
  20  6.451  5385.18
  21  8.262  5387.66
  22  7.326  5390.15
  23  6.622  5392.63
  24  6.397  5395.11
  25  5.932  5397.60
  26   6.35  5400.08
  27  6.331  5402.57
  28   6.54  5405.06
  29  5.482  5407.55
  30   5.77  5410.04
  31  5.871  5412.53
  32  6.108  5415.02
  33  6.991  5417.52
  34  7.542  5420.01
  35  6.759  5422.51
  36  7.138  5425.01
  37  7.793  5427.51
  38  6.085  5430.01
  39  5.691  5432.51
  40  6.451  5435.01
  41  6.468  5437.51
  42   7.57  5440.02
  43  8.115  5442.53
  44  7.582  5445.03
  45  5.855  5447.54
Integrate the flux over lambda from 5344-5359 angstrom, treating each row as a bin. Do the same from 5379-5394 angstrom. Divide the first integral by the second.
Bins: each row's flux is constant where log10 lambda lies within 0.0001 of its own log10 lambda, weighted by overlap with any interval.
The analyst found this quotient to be 0.88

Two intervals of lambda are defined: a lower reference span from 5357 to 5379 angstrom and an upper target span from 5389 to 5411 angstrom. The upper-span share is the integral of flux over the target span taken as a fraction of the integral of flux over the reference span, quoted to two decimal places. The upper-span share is 0.93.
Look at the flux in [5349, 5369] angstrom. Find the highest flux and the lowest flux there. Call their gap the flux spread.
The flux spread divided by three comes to 0.85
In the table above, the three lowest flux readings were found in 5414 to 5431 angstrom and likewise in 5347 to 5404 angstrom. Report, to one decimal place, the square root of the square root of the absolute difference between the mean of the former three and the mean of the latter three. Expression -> 1.0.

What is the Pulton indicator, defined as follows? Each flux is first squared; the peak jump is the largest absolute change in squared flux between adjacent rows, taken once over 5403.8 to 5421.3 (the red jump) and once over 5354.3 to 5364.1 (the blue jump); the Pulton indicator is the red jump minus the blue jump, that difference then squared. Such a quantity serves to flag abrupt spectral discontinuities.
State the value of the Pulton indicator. 64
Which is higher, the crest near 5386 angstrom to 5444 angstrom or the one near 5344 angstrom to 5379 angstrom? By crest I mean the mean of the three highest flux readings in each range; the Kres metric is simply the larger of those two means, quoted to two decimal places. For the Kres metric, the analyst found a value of 8.06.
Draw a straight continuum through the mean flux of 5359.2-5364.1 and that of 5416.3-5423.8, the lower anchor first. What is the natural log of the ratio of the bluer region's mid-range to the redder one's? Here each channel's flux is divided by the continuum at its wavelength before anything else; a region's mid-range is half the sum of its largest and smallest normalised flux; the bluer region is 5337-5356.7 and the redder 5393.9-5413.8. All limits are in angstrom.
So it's 0.02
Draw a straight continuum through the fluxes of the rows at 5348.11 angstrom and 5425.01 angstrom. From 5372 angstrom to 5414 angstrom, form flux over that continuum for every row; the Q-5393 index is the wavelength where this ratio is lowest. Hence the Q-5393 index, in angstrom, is 5407.55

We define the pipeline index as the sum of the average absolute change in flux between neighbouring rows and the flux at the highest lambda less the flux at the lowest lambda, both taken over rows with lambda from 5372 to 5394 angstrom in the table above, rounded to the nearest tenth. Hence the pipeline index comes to 2.4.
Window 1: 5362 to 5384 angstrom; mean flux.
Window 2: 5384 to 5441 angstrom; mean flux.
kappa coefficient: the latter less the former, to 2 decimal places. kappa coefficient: -0.20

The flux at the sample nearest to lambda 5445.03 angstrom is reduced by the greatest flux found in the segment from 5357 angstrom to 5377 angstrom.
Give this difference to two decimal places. -0.31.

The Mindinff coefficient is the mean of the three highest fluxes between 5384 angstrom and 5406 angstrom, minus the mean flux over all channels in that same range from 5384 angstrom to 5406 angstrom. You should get 0.71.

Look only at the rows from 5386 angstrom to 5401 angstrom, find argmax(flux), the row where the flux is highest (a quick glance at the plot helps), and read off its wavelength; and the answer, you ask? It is 5387.66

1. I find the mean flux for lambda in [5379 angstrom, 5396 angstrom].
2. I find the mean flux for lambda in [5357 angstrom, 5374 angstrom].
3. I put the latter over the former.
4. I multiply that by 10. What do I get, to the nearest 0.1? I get 9.6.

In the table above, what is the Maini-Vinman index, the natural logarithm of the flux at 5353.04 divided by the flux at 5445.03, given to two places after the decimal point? -0.17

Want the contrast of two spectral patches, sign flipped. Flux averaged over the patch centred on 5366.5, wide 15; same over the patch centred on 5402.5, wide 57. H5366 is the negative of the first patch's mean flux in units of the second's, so -0.99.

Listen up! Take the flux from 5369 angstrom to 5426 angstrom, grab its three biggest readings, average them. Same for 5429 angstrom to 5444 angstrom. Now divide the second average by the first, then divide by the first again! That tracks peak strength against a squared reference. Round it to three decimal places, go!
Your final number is 0.124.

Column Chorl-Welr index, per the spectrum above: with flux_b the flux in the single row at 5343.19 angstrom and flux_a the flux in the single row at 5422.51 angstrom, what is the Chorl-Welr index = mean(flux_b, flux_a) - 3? 3.1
